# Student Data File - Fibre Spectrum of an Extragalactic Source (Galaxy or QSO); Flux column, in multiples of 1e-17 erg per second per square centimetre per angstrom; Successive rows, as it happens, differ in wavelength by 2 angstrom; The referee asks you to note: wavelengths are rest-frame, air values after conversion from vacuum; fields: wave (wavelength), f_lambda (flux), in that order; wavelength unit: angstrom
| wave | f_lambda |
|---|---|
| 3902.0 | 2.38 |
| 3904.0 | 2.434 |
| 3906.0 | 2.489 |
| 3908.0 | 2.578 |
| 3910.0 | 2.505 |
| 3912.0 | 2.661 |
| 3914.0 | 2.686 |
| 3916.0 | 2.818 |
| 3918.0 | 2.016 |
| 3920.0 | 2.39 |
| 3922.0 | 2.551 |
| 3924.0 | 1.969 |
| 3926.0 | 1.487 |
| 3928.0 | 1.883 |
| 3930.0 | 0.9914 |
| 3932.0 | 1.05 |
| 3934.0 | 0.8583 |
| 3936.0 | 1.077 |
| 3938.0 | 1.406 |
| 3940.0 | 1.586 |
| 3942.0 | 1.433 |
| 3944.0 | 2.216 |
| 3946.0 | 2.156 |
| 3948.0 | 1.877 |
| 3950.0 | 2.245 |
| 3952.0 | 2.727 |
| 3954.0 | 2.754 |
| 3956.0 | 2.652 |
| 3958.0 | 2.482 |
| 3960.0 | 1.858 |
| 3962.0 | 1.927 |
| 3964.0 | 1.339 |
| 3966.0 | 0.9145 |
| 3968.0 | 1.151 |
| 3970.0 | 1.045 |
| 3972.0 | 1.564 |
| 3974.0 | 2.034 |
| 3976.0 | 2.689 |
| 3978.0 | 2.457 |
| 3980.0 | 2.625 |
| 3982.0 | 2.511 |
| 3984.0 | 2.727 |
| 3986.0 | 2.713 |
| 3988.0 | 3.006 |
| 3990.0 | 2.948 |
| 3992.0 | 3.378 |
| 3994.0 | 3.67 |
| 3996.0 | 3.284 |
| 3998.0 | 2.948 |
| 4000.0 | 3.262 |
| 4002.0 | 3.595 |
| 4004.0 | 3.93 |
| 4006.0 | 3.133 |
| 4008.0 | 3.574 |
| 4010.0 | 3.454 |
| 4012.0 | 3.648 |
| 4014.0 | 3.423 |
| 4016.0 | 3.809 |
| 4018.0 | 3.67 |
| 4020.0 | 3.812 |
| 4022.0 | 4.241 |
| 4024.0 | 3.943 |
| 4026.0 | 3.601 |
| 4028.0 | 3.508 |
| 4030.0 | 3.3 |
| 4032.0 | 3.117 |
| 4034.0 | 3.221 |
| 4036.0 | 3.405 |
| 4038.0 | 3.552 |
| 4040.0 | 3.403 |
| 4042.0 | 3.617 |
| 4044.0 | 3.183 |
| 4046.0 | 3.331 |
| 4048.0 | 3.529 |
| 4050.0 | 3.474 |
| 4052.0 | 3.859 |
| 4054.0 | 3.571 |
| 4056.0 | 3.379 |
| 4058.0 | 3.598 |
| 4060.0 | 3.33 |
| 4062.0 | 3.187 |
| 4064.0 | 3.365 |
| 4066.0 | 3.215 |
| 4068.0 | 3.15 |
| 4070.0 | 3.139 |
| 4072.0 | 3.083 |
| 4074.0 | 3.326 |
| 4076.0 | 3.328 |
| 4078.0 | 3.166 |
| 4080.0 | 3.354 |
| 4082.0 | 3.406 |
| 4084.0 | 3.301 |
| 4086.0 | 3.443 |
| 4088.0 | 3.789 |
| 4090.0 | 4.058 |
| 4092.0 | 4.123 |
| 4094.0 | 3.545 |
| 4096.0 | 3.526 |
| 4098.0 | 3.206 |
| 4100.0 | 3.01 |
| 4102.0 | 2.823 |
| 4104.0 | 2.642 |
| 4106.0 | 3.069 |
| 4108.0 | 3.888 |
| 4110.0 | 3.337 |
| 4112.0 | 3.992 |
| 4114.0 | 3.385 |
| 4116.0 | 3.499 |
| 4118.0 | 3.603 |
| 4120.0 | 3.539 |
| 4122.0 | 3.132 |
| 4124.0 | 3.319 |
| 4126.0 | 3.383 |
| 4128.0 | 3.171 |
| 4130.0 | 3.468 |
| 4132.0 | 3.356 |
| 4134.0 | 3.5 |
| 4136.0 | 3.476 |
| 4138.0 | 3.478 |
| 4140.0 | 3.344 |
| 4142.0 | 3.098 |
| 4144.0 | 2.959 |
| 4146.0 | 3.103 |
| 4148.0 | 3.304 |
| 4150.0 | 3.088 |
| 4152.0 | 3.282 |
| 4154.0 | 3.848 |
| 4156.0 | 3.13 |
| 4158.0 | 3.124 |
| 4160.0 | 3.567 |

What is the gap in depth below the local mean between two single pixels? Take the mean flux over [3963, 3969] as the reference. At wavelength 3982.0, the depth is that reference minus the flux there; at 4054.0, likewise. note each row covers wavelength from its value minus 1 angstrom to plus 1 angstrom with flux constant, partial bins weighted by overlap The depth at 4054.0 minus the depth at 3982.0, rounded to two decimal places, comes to -1.06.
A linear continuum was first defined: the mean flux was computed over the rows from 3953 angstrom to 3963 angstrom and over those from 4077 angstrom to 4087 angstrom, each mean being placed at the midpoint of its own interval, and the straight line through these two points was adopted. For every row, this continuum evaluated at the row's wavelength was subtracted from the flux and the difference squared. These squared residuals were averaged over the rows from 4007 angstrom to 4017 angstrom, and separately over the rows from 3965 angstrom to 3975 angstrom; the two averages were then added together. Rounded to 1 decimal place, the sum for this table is 2.0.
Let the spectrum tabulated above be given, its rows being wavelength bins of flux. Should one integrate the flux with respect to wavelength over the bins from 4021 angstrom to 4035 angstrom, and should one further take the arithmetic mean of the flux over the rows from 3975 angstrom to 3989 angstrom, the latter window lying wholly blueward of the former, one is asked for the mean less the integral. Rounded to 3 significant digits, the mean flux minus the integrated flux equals -47.2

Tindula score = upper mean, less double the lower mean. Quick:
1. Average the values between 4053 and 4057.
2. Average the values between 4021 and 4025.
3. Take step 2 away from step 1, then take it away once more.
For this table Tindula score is -4.7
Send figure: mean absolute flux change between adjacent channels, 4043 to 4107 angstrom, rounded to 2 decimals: 0.19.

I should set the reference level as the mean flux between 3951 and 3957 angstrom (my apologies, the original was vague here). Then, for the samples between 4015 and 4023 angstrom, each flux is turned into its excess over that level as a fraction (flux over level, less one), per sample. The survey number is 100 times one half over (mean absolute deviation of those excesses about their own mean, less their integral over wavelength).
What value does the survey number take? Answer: -15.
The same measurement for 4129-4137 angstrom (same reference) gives -23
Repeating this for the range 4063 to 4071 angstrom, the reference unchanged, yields -34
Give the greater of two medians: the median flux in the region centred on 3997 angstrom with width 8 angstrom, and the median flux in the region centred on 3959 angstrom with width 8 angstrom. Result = 3.27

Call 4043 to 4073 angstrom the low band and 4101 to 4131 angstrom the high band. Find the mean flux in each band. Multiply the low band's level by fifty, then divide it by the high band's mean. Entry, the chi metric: 50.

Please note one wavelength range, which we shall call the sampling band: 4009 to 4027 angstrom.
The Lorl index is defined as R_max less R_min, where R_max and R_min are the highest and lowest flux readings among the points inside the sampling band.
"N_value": 0.8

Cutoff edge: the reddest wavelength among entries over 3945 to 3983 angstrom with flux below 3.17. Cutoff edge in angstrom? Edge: 3982.0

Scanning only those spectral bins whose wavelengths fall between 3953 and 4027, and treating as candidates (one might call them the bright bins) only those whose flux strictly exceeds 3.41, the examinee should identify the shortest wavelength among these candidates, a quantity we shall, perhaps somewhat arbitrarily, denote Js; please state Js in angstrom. 3994.0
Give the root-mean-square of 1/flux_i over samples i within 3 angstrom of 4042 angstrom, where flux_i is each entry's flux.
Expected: 0.295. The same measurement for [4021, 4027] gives 0.256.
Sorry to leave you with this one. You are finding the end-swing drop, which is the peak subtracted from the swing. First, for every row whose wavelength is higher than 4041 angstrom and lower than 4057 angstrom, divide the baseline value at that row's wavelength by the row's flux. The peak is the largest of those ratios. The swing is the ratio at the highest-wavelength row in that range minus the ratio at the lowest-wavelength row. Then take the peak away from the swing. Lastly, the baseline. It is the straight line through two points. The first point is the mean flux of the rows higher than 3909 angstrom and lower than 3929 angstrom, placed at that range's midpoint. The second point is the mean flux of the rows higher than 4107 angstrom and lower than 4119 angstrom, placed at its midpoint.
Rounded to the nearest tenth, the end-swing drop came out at -0.9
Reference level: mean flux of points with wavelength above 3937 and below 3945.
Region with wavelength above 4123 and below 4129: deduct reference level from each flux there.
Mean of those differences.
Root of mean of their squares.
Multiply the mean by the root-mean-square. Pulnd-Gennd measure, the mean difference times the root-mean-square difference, 2.66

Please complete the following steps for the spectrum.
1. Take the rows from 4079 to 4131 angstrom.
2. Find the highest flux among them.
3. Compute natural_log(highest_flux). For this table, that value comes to 1.42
